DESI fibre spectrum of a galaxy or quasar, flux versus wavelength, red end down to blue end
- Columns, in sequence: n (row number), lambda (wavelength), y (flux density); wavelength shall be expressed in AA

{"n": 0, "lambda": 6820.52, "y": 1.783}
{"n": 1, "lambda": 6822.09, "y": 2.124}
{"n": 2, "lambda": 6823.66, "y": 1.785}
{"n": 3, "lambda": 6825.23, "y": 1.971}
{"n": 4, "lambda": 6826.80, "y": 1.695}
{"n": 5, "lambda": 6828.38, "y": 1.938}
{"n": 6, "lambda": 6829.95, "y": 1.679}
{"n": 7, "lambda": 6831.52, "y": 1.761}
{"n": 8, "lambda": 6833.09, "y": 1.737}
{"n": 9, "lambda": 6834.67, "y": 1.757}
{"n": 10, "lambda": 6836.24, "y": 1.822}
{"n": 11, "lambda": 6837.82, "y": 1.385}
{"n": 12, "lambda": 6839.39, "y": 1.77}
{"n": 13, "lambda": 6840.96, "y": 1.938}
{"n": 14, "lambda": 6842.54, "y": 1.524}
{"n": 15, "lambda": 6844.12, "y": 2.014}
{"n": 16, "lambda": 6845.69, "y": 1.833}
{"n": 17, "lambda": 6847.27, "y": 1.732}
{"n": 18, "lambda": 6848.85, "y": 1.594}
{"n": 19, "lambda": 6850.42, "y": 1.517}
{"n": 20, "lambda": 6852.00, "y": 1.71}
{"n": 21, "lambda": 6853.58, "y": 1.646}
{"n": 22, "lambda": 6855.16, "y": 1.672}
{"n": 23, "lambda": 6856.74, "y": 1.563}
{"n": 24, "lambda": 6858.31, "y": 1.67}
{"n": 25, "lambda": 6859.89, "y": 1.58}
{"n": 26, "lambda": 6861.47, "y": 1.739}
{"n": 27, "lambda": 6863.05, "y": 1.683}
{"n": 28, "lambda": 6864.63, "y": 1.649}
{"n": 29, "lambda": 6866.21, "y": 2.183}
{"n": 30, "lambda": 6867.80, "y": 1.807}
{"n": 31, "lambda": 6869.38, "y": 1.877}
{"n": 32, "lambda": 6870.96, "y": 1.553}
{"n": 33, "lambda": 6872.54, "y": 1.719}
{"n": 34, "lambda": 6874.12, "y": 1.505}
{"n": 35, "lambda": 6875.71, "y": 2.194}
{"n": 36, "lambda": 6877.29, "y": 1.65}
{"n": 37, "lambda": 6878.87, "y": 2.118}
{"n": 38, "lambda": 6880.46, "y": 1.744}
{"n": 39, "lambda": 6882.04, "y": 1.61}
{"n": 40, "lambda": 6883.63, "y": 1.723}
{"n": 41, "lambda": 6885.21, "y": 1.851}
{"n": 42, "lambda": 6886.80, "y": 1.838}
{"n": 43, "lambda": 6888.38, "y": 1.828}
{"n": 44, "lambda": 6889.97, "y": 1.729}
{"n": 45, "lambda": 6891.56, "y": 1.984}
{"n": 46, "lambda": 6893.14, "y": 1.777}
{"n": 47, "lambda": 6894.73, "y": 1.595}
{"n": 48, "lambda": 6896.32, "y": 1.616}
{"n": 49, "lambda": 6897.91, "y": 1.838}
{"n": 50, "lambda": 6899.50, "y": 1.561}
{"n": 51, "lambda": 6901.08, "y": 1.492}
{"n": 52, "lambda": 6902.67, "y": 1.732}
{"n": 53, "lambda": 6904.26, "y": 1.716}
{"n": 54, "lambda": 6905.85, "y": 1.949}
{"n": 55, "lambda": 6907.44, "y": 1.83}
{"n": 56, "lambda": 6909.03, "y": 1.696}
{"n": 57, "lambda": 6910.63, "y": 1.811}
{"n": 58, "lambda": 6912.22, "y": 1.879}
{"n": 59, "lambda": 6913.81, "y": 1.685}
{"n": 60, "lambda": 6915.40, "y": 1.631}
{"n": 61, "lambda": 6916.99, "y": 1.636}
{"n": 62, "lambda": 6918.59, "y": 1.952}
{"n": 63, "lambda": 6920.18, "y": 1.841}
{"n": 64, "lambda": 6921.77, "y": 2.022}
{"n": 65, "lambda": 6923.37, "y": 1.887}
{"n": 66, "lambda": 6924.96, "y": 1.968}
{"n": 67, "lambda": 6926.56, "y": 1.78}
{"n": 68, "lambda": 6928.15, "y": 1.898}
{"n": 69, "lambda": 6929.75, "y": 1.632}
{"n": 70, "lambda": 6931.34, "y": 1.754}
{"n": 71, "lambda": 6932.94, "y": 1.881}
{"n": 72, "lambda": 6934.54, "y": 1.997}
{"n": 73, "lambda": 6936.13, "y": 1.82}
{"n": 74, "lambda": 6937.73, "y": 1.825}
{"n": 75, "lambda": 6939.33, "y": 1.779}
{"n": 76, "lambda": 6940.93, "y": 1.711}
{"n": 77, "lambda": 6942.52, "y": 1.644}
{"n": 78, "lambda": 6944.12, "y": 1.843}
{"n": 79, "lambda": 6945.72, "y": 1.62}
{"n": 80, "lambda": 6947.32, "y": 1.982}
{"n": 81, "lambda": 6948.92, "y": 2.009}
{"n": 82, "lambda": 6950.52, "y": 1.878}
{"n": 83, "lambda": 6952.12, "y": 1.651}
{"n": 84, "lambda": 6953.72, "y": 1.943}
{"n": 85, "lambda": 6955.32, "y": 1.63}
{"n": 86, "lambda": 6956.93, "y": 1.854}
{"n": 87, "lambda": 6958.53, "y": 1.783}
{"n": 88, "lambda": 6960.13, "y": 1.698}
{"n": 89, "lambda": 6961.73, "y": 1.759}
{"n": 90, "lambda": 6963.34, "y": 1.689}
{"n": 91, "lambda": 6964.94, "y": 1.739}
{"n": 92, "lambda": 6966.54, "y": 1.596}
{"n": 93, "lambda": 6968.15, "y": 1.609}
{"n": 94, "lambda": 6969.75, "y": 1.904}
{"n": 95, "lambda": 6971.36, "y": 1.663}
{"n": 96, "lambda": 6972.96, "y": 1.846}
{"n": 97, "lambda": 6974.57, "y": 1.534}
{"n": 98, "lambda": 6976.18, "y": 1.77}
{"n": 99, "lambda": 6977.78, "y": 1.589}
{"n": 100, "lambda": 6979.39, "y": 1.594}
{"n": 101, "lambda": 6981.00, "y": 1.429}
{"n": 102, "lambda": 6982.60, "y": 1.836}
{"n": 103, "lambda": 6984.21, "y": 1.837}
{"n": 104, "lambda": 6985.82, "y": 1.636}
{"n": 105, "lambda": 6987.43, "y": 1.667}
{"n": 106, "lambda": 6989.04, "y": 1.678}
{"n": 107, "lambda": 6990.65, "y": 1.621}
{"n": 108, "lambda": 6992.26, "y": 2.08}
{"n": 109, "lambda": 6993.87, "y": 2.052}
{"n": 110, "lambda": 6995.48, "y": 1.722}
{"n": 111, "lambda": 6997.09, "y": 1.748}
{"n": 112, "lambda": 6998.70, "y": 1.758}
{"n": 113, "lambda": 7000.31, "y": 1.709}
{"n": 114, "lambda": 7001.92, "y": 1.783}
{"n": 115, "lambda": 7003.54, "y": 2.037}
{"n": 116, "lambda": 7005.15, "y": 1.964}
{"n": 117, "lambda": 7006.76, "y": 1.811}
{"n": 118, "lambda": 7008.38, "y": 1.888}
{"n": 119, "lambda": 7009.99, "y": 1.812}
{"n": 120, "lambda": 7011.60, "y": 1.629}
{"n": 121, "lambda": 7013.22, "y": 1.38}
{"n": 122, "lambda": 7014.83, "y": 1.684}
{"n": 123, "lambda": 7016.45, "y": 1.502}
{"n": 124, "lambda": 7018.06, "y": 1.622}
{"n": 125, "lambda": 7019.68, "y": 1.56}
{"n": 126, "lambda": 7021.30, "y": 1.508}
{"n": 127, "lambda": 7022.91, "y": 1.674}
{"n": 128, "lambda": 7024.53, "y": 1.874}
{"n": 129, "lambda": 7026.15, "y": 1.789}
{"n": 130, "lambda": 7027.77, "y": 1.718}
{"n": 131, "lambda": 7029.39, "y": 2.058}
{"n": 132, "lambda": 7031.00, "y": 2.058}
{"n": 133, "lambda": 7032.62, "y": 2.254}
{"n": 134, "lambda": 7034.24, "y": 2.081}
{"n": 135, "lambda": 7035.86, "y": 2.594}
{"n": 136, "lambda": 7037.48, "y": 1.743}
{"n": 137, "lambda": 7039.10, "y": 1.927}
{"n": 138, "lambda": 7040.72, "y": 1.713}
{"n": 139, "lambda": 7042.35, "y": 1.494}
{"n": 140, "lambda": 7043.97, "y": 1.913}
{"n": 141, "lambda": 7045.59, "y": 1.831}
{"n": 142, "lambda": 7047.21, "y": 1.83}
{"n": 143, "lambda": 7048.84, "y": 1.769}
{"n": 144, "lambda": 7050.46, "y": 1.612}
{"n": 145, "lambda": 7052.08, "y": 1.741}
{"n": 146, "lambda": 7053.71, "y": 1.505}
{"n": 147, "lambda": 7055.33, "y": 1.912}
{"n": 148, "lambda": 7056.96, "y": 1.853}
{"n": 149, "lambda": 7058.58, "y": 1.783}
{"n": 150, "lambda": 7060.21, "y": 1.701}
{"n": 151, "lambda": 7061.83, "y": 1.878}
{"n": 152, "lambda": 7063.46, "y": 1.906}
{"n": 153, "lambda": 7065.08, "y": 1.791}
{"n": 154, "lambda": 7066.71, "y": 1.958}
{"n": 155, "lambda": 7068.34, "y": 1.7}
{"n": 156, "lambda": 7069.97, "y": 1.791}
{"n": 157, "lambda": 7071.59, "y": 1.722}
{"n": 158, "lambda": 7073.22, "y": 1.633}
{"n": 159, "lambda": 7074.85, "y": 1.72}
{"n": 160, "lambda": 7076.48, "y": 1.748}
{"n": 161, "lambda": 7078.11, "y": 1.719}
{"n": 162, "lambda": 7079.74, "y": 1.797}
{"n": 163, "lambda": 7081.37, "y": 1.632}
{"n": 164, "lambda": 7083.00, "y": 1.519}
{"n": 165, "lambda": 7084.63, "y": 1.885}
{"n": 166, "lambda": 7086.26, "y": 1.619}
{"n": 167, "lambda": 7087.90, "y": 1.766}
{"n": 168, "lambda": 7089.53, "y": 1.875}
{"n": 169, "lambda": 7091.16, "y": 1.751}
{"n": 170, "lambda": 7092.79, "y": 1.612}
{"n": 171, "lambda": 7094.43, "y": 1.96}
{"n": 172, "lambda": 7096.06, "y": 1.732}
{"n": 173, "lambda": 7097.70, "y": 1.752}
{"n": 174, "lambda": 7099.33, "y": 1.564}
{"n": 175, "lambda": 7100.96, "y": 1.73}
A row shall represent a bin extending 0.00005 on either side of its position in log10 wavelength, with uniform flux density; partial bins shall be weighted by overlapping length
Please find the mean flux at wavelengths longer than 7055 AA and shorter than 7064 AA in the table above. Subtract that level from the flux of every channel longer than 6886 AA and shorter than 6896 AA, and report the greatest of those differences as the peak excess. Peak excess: 0.15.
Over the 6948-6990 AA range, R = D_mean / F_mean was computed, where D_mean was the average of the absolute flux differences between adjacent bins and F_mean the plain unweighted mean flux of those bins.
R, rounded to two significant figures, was 0.092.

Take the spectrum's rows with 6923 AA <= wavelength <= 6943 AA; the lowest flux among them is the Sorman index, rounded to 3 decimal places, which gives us 1.632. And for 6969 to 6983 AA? 1.429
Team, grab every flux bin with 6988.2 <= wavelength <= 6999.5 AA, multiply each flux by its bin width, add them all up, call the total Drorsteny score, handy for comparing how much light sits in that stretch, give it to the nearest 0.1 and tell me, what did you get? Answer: 20.4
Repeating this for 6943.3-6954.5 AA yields 20.7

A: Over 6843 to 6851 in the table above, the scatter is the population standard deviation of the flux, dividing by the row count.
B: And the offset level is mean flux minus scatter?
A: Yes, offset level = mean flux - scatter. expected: 1.56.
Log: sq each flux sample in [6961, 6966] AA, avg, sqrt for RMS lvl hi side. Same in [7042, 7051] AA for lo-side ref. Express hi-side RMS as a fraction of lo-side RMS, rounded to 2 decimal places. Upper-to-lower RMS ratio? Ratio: 0.99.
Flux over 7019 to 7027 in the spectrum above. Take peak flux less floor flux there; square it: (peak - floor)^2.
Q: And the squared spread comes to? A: 0.13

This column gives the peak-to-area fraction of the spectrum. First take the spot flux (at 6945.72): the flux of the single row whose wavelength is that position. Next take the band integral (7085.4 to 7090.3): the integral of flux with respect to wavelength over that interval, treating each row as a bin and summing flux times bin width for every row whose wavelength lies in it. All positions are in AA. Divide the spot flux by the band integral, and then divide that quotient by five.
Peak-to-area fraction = 0.0377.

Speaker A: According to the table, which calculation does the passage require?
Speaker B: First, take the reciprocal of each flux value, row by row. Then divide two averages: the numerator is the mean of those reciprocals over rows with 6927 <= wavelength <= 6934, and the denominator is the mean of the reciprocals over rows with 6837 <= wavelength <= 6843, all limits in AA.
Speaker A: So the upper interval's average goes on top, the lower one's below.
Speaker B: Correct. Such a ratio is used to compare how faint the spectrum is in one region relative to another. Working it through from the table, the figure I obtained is 0.91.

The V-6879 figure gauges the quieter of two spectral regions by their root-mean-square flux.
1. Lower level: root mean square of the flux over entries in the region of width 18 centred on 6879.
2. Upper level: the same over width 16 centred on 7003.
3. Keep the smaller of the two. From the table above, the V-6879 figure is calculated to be 1.79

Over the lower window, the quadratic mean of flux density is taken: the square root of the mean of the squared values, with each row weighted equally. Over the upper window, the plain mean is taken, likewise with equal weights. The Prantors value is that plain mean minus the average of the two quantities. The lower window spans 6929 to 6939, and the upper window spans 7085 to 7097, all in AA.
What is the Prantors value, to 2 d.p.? -0.03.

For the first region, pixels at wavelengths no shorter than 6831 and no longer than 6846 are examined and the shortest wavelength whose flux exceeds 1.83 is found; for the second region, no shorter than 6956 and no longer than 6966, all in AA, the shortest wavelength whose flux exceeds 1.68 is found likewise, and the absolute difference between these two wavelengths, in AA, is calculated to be 116.0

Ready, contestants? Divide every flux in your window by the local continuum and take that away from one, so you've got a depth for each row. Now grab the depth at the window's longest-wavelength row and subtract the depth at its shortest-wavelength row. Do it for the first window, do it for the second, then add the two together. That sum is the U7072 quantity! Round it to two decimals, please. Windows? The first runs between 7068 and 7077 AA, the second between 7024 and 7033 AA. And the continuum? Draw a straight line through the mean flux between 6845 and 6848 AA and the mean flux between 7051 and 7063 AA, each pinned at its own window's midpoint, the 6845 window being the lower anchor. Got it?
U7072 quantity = -0.24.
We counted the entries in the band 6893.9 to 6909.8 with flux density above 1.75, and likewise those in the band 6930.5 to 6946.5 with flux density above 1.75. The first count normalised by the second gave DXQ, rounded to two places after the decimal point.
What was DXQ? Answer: 0.43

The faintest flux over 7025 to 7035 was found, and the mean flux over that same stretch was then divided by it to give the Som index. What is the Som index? 1.16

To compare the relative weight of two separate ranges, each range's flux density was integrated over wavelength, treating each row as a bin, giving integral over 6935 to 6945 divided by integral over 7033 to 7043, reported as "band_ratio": 0.91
